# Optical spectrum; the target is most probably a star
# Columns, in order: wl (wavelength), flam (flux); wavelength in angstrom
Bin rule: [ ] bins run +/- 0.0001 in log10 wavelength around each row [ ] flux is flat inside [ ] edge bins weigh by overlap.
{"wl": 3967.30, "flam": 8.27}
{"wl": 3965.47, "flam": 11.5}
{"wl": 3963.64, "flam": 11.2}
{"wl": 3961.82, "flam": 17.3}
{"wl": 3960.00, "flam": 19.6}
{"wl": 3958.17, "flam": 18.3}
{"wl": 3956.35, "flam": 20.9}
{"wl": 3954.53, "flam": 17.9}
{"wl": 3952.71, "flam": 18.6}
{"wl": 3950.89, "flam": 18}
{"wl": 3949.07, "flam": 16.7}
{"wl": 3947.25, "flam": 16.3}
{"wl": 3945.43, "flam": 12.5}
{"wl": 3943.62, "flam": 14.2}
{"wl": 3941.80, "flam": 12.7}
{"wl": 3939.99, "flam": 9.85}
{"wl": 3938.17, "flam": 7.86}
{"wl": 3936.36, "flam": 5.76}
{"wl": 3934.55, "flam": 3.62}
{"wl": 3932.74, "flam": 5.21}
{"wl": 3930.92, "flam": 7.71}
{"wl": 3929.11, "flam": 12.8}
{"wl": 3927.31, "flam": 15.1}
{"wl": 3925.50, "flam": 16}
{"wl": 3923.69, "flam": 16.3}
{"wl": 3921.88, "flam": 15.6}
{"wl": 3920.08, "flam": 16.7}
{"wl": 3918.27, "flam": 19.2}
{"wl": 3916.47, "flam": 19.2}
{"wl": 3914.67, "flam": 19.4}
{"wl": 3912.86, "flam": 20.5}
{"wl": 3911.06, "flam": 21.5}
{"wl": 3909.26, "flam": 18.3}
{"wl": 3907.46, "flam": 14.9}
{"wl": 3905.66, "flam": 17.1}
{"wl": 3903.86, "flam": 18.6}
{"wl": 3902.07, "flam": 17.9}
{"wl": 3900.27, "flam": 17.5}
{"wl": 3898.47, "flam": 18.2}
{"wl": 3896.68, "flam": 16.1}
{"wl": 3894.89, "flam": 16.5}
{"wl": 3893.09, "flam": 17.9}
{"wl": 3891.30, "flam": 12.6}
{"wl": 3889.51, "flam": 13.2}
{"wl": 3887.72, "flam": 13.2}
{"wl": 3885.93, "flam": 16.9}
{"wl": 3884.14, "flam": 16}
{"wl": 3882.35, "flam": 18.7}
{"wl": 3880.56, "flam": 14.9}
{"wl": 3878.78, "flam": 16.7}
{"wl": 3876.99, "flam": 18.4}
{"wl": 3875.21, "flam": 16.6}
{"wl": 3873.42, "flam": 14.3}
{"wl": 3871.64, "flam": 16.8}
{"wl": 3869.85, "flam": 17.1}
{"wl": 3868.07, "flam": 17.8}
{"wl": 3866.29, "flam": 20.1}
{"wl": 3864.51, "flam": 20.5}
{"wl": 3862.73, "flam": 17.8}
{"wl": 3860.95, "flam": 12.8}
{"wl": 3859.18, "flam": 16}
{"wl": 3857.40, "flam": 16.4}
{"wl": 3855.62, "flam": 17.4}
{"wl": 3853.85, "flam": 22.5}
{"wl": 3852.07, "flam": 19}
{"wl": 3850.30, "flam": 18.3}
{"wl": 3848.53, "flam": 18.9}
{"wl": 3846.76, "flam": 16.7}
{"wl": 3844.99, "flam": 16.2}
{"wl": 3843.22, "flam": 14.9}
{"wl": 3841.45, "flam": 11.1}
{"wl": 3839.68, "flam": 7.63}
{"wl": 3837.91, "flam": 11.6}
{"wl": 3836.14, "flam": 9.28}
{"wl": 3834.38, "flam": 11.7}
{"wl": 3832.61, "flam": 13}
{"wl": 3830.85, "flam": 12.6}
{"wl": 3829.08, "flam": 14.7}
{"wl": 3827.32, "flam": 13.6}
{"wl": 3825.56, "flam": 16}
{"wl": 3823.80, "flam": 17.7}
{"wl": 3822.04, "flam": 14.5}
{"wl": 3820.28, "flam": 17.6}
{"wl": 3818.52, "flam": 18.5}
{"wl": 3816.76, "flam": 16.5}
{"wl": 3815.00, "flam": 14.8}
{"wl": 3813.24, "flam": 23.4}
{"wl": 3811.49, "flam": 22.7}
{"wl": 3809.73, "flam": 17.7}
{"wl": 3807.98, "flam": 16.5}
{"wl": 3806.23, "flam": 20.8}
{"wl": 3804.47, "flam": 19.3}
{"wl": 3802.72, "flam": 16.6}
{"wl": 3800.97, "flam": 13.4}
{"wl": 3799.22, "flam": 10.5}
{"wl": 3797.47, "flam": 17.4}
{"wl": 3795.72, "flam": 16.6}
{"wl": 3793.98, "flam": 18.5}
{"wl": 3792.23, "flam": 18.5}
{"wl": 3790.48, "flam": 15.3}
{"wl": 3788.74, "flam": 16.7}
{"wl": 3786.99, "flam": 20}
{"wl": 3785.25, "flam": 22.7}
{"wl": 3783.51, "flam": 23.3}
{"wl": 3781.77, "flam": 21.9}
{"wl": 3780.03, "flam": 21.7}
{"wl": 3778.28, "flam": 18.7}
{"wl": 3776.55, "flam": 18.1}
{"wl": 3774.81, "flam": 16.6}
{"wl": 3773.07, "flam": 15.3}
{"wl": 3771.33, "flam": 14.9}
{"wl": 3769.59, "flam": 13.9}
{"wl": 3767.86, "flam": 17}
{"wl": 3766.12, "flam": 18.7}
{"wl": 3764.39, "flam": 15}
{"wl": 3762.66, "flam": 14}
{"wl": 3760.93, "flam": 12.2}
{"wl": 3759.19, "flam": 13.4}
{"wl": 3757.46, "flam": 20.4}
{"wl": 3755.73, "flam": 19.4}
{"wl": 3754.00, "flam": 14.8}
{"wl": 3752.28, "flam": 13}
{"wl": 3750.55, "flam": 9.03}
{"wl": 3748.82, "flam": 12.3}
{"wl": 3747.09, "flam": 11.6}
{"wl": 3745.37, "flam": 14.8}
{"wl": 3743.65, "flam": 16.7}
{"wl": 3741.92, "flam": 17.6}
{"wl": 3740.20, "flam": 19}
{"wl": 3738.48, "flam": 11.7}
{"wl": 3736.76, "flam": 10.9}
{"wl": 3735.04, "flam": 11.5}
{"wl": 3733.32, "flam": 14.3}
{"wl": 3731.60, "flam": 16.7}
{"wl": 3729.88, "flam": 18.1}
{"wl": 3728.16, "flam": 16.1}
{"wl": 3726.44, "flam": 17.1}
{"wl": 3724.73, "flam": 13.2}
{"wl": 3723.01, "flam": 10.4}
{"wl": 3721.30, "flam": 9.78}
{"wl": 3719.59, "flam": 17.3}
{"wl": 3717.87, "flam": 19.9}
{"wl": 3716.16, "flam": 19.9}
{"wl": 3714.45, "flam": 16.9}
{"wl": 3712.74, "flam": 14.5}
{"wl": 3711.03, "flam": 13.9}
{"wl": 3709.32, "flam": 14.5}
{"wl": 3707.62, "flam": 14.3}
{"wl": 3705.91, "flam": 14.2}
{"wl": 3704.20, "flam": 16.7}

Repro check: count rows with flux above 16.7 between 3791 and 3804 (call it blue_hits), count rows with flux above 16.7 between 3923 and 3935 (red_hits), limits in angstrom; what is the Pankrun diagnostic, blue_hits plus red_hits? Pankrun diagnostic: 3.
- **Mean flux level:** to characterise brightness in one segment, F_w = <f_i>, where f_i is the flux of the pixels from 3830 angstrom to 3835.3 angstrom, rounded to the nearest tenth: 12.4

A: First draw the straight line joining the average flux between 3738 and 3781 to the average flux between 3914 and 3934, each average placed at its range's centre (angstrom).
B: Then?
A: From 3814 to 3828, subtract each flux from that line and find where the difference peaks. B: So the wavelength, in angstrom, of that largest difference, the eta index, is 3827.32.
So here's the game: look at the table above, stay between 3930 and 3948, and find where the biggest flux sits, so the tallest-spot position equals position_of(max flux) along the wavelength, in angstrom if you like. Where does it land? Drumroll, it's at 3947.25 angstrom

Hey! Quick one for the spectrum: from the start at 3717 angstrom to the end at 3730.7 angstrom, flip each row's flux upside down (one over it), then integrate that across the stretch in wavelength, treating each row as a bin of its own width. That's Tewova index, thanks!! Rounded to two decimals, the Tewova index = 0.96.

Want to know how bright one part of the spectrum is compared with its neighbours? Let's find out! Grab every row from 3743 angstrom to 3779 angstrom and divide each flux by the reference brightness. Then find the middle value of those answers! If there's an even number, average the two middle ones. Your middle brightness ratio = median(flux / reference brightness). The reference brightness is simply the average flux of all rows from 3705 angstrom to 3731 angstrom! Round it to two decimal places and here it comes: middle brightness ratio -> 0.97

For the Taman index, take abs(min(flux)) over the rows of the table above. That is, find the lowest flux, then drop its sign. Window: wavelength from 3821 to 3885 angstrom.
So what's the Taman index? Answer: 7.6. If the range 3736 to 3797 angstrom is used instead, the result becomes 9.0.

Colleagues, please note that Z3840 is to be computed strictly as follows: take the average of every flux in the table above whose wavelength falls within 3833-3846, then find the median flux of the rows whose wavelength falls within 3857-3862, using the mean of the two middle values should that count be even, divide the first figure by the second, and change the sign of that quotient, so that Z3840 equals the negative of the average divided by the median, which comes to -0.74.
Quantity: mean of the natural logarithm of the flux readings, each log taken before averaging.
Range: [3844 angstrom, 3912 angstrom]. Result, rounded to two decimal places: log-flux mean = 2.83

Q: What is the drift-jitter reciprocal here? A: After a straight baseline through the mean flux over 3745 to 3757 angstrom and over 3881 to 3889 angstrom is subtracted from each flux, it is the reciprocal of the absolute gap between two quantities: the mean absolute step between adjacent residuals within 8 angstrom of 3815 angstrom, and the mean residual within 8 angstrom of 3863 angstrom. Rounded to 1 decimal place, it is 0.8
